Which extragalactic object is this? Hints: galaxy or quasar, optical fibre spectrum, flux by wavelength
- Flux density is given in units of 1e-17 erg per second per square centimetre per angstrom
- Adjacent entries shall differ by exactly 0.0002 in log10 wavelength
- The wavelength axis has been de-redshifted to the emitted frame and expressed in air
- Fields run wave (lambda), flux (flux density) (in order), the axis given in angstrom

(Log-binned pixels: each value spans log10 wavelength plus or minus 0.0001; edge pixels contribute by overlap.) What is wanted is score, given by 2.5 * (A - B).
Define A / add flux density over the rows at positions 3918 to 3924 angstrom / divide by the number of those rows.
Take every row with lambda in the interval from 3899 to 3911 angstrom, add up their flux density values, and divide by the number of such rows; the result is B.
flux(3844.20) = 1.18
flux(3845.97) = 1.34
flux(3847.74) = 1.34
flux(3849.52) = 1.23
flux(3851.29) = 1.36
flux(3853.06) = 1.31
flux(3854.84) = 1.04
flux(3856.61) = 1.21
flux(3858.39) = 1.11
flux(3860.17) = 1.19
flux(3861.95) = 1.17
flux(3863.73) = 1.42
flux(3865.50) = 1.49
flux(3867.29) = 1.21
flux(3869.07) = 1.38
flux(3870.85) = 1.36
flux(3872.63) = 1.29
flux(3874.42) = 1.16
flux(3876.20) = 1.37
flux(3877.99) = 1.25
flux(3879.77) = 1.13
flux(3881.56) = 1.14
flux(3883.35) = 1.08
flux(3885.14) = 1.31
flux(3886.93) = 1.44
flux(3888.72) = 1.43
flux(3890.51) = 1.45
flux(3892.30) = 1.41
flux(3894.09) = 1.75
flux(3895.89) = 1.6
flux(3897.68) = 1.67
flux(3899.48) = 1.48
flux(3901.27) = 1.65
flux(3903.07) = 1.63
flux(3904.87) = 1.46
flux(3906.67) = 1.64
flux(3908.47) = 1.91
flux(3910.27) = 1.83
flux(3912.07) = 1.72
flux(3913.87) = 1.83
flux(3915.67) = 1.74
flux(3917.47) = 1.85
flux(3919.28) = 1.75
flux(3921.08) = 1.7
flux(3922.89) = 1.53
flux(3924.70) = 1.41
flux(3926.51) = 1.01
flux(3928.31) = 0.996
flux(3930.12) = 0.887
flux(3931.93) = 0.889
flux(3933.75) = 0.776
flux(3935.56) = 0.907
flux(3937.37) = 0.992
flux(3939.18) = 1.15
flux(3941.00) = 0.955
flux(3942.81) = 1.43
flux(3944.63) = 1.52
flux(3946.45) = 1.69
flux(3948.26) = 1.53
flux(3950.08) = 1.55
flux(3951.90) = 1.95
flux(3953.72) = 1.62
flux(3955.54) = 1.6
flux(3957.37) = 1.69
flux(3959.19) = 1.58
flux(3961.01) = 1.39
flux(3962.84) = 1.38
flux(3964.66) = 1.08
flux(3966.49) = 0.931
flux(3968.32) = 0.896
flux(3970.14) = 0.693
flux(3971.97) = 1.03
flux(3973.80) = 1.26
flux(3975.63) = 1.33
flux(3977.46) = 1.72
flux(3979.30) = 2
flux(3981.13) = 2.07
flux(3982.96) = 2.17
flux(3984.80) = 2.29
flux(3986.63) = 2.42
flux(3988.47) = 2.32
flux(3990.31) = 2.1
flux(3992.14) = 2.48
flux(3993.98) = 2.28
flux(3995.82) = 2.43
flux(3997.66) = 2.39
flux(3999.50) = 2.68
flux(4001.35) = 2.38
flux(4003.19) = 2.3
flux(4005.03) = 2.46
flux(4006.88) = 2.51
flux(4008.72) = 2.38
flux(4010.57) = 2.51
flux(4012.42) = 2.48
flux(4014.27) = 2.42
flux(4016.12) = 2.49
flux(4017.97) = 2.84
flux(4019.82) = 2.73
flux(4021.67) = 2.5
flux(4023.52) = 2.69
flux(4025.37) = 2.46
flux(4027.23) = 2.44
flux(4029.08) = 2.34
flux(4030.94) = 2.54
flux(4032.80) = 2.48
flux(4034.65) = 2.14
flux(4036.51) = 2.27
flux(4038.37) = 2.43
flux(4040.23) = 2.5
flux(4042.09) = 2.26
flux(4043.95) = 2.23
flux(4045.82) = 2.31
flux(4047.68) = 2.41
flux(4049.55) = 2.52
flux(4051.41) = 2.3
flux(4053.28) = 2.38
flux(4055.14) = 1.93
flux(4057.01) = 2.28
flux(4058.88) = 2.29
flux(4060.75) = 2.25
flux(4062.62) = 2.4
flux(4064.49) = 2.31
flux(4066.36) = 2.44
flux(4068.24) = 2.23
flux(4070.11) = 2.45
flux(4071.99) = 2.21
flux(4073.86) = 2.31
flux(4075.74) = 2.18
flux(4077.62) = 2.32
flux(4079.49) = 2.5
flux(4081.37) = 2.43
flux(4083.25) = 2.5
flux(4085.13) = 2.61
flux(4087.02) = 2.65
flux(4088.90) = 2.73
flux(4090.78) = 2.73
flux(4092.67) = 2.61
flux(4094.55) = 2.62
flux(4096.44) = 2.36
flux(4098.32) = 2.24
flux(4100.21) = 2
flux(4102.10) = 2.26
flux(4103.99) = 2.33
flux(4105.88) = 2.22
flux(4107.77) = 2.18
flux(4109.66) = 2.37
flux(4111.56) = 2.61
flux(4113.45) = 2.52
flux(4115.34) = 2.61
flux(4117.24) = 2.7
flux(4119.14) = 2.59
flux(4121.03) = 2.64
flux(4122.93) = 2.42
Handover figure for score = 0.0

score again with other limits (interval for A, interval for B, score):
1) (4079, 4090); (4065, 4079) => 0.7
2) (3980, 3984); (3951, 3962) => 1.2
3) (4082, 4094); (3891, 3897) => 2.6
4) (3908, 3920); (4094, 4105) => -1.2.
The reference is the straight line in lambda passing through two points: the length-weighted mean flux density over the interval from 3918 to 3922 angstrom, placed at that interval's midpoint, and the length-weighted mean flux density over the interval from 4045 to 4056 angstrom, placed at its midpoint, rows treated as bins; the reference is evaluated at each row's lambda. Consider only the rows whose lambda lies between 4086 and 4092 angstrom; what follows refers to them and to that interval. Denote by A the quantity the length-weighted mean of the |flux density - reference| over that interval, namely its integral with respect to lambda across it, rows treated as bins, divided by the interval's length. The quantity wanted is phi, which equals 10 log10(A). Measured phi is -6.7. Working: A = 0.21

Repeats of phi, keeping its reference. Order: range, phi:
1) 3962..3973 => -0.3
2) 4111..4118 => -13.0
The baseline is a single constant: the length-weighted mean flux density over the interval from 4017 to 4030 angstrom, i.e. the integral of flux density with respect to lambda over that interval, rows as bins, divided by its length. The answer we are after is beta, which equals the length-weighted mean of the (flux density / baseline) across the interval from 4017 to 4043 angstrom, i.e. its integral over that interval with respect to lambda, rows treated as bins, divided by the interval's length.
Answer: 1.0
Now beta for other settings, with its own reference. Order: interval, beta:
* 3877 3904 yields 0.6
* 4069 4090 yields 1.0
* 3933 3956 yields 0.5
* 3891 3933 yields 0.6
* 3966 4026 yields 0.8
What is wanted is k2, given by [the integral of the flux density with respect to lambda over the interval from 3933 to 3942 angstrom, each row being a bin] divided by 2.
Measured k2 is 4.3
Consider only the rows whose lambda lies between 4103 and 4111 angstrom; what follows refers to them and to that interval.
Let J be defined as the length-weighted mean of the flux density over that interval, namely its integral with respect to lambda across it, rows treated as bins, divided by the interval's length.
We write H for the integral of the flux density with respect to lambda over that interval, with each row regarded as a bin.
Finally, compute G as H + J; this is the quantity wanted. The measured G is 20.6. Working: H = 18.3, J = 2.3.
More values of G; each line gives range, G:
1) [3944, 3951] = 12.6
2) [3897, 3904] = 12.8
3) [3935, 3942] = 8.1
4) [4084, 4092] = 24.0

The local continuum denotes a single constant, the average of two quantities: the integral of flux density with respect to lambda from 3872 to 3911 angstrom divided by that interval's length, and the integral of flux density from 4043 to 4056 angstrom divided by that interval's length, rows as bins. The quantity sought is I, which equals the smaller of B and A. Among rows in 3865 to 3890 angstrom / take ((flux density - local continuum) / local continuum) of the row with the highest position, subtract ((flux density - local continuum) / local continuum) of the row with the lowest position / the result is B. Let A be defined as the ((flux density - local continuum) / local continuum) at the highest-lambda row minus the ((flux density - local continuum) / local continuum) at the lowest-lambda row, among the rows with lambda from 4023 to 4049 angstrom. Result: -0.15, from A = -0.15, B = -0.03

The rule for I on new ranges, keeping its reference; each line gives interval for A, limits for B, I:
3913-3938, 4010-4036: -0.45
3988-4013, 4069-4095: 0.09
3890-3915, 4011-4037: -0.11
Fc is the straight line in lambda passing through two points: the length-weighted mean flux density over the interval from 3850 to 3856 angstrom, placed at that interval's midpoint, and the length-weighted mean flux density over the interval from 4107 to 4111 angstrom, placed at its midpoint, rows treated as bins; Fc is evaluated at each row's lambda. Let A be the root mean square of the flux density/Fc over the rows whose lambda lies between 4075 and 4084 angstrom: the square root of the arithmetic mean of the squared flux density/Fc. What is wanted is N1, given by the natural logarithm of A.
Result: 0.09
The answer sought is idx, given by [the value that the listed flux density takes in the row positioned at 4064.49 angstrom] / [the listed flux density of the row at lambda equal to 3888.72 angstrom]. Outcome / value 1.62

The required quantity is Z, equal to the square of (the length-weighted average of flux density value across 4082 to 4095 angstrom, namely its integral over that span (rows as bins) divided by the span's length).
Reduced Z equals 6.9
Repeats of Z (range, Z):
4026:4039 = 5.7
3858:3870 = 1.7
